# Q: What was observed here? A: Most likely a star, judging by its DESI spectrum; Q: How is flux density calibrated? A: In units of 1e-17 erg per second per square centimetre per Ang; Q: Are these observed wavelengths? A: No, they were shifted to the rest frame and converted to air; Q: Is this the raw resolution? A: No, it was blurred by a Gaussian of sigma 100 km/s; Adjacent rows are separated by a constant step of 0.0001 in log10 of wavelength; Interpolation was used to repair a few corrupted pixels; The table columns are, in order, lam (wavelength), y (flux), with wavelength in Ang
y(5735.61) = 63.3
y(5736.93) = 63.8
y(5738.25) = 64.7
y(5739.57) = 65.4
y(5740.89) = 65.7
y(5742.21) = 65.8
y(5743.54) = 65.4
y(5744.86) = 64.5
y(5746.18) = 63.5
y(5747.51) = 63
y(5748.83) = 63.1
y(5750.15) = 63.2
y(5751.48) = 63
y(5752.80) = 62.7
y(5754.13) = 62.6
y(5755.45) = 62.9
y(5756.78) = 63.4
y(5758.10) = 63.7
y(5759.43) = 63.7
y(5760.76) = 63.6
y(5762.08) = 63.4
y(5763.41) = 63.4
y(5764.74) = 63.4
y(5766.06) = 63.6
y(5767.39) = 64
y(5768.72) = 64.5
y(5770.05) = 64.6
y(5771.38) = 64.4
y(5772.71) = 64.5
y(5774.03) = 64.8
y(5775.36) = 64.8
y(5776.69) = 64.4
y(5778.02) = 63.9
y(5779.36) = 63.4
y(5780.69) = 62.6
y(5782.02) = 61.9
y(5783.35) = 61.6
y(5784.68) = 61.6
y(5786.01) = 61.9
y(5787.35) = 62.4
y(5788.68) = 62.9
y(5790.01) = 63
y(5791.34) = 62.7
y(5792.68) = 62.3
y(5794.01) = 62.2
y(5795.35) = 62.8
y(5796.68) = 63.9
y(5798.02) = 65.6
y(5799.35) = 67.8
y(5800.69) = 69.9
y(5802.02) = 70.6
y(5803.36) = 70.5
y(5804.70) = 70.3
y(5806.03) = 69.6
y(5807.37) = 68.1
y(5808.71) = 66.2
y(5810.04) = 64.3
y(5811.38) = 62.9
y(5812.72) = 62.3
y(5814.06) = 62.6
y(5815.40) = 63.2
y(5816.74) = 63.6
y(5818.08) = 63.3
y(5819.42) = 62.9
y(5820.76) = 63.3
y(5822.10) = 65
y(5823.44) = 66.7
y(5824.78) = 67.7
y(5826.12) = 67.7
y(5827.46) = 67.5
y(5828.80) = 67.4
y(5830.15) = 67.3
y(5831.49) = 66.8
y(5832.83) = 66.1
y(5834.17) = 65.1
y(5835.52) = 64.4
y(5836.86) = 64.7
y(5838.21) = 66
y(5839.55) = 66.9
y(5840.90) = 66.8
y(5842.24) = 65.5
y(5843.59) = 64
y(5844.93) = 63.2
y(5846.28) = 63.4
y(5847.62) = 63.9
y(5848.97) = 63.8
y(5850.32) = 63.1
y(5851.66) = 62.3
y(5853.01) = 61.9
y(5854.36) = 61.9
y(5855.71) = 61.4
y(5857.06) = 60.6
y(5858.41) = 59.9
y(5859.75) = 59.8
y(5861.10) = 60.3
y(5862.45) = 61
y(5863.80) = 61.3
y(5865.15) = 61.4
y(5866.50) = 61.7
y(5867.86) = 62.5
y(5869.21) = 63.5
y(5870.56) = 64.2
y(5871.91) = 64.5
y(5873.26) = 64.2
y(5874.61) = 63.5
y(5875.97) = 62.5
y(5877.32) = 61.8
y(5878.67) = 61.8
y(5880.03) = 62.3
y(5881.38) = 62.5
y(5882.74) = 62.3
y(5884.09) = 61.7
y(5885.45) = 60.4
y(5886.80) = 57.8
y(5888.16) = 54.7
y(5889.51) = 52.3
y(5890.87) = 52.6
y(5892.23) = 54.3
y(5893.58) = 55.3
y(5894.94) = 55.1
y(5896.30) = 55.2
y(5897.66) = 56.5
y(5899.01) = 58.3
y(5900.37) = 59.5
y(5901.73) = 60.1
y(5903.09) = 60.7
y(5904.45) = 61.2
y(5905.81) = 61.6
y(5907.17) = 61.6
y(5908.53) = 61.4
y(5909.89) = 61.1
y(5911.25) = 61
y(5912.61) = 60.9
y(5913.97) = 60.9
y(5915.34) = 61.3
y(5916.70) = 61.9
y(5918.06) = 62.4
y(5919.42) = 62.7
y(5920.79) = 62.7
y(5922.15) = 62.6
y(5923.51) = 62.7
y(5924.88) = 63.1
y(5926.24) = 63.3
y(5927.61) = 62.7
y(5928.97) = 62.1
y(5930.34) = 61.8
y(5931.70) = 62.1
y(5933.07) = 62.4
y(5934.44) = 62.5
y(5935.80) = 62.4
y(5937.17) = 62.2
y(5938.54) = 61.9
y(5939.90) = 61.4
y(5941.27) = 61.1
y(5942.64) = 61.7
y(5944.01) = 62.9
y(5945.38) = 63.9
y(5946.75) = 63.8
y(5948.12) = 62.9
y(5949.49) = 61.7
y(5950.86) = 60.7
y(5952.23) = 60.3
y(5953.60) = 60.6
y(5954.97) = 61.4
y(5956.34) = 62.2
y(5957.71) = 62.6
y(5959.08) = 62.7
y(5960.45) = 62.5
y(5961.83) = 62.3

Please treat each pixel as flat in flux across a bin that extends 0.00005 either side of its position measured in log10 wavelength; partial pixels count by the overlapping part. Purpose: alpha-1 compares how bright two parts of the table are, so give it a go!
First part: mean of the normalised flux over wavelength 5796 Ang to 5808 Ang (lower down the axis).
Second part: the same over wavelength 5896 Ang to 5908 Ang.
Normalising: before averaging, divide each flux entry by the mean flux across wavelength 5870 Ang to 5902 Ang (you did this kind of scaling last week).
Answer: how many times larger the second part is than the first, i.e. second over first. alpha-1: 0.87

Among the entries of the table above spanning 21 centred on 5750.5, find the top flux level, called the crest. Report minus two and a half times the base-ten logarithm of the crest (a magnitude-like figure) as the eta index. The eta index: -4.546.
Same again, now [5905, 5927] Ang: -4.504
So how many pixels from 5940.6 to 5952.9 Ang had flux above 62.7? 4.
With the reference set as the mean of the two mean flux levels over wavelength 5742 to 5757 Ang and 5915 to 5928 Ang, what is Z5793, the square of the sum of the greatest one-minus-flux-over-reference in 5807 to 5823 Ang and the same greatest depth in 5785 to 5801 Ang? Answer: 0.0009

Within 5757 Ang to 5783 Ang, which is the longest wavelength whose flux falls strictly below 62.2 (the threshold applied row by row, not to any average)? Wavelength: 5782.02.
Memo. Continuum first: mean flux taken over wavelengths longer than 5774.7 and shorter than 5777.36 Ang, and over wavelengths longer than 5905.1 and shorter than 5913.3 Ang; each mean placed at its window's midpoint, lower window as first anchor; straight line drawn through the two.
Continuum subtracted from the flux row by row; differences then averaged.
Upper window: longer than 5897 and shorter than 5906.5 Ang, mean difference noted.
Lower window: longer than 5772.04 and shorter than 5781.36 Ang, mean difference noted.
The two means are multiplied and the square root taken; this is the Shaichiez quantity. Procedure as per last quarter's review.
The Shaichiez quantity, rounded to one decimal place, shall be 1.0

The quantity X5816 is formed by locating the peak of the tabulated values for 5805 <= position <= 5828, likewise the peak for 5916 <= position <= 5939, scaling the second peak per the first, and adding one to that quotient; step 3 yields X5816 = 1.91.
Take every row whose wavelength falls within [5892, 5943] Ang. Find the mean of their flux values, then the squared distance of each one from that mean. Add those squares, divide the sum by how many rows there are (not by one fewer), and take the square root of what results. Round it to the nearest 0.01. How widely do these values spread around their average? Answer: 2.38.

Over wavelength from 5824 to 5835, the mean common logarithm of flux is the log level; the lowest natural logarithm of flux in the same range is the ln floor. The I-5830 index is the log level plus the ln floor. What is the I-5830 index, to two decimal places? 6.00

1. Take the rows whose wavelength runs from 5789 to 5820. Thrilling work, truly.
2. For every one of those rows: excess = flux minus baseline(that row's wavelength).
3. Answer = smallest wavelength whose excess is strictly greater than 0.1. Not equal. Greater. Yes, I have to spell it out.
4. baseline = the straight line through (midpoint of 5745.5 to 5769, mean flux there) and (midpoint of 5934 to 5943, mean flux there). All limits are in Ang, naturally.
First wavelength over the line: 5796.68 Ang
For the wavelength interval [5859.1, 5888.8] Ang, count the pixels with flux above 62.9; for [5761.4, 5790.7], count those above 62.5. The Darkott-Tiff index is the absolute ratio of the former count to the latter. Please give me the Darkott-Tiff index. 0.29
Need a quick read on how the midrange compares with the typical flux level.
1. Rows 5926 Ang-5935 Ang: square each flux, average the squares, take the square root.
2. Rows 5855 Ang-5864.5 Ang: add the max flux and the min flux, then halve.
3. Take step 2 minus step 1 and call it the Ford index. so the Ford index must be -1.8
